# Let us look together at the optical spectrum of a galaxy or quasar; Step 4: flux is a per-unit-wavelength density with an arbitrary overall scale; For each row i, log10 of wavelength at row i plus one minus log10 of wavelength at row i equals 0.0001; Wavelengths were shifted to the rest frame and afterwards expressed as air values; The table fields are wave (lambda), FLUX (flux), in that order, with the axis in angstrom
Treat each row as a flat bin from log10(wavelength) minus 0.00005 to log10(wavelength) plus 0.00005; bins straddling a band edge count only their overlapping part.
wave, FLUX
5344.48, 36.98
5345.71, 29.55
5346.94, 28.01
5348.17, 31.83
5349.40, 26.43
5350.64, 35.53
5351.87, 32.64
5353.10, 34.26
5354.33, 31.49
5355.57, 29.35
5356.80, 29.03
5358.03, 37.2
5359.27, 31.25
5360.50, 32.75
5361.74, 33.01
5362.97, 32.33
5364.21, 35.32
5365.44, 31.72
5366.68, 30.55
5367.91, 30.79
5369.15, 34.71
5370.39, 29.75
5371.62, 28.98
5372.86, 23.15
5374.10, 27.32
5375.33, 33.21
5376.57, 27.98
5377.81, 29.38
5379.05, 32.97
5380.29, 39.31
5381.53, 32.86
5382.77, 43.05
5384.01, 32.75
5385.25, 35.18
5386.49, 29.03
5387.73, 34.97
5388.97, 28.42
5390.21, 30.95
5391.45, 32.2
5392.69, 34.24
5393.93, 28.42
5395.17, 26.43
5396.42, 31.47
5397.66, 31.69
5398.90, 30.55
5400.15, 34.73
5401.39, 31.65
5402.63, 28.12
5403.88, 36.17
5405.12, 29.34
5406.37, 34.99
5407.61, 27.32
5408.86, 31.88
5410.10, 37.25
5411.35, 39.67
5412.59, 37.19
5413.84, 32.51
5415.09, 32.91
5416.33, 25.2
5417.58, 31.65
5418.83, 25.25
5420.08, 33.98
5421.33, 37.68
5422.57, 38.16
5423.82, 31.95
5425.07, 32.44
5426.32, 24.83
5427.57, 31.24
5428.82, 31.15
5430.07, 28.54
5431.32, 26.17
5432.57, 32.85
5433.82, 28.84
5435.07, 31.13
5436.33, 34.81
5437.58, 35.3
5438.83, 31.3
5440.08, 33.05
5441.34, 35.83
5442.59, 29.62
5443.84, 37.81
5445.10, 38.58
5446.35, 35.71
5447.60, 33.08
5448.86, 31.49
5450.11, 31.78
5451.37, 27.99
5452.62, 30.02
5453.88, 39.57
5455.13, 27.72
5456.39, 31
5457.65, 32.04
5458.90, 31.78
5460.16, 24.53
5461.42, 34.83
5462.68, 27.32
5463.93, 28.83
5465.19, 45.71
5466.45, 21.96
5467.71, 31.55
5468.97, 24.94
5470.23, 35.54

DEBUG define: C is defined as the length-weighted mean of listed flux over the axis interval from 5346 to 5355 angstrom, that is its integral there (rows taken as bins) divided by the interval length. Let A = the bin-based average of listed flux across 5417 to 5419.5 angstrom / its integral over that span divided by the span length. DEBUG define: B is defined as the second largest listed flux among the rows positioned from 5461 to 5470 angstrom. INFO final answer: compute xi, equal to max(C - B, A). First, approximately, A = 28.4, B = 34.83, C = 31.4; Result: 28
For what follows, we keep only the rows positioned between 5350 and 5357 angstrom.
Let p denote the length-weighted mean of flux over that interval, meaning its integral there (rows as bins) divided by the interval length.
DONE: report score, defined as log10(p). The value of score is 1.51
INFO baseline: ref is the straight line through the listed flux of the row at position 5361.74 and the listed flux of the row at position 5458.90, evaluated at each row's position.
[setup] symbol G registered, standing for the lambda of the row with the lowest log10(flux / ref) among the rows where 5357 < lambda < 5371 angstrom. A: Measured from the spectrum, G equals 5370.39 angstrom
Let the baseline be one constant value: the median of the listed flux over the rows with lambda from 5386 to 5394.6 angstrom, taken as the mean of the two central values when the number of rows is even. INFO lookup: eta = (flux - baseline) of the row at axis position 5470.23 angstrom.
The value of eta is 4.6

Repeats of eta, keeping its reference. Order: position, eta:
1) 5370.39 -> -1.2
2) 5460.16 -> -6.4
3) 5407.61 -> -3.6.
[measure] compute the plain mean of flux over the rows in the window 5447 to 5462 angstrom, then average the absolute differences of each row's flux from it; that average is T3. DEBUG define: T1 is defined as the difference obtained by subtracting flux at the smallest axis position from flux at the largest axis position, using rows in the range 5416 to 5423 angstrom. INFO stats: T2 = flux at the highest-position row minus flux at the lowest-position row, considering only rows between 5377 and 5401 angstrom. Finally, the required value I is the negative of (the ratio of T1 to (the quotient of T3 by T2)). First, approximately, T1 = 13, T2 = 5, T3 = 2.56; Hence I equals -27.1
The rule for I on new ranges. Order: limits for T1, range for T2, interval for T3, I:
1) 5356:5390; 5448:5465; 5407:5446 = -0.5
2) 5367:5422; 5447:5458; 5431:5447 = 2.4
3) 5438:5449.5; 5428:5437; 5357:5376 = -0.3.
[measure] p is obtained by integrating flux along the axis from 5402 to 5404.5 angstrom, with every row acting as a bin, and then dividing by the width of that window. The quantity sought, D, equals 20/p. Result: 0.62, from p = 32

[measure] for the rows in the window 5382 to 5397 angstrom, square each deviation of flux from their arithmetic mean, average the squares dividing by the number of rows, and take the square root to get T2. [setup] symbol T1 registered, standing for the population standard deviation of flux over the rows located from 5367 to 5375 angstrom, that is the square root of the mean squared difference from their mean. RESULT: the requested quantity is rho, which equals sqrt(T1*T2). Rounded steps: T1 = 3.50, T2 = 4.21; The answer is 3.8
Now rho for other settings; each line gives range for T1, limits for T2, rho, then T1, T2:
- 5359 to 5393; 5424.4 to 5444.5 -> 3.5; 3.72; 3.37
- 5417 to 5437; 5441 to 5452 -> 3.6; 3.79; 3.45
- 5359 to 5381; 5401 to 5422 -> 3.8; 3.42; 4.26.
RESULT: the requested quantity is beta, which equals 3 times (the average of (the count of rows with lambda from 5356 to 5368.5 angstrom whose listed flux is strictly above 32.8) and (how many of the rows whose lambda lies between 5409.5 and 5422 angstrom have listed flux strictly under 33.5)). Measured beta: 12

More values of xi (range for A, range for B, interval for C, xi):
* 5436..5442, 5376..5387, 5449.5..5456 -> 34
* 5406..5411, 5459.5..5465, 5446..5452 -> 33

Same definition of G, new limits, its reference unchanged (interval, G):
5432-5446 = 5433.82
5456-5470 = 5466.45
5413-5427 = 5426.32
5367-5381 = 5372.86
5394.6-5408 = 5395.17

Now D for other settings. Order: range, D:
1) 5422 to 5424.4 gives 0.57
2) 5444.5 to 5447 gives 0.54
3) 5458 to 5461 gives 0.69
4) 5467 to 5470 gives 0.69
